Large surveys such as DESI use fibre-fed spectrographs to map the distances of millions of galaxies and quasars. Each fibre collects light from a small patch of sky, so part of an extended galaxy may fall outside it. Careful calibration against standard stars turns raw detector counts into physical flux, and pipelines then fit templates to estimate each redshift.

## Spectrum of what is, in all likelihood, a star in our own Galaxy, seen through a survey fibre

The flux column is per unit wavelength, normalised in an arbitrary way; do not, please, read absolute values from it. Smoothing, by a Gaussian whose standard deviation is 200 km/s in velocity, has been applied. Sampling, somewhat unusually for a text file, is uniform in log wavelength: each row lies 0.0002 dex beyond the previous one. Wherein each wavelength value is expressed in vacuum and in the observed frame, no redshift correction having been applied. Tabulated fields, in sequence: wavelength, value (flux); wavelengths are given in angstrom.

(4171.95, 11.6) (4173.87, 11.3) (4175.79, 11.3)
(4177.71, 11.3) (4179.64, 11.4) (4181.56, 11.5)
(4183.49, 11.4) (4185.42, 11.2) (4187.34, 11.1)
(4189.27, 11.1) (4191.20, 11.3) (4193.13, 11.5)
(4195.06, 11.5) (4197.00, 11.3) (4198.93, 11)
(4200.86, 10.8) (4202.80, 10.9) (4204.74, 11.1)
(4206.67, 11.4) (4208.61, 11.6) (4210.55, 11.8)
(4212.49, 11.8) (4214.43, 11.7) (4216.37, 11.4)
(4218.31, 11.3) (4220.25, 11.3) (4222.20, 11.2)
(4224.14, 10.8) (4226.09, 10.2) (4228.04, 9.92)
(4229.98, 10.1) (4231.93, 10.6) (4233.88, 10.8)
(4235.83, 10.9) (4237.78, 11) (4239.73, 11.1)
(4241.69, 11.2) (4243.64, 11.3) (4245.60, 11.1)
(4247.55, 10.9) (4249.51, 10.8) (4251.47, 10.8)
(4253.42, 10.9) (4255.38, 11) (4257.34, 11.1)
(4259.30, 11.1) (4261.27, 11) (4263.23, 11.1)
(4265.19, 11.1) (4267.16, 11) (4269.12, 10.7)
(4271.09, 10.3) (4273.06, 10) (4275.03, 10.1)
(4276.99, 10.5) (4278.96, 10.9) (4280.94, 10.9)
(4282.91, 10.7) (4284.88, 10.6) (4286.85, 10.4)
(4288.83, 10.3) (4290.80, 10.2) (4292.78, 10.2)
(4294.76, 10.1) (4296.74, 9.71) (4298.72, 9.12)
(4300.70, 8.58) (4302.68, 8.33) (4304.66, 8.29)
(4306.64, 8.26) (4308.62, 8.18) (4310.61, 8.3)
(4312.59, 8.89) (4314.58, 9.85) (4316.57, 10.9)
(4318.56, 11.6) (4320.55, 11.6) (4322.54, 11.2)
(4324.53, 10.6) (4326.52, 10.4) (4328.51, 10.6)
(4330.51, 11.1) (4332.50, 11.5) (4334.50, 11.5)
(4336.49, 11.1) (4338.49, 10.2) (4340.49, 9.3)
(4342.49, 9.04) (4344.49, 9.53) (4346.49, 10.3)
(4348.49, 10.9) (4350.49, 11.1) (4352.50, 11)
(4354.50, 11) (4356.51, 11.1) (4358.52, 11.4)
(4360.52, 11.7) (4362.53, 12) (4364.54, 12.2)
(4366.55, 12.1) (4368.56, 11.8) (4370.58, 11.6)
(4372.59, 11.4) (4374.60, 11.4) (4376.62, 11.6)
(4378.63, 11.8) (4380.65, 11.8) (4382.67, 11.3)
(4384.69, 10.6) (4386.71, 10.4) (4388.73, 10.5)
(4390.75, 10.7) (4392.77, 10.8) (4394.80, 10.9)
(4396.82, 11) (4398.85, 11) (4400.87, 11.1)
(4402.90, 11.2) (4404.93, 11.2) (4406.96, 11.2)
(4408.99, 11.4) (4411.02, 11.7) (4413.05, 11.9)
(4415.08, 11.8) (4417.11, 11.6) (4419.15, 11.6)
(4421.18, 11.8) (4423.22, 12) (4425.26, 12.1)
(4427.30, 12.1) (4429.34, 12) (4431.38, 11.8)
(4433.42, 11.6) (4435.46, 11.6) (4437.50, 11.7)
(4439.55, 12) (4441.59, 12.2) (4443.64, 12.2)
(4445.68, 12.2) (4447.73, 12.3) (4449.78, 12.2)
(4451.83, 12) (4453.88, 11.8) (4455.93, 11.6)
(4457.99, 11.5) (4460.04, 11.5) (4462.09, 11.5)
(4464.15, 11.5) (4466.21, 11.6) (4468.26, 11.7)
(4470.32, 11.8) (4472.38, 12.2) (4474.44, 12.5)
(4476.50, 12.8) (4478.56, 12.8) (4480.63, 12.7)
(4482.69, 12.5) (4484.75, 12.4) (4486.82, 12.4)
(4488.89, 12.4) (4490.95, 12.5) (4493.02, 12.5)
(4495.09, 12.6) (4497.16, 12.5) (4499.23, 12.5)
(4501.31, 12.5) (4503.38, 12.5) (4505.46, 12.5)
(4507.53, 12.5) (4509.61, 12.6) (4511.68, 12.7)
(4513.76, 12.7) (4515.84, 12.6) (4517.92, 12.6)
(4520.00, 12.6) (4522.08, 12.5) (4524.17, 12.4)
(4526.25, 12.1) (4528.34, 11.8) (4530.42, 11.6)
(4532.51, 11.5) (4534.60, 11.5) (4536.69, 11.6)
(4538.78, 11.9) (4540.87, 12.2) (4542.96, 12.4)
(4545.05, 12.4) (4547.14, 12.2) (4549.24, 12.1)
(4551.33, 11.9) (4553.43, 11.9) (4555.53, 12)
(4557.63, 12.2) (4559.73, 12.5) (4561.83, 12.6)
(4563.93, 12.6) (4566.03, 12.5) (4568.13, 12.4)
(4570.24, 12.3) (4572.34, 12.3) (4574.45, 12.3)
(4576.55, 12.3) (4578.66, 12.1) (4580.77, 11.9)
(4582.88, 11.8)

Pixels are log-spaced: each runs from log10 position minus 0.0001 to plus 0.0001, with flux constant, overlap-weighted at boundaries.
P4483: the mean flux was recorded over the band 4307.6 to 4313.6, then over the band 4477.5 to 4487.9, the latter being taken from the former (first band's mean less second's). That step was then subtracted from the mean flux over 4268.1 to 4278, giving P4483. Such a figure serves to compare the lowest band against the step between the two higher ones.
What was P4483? 14.4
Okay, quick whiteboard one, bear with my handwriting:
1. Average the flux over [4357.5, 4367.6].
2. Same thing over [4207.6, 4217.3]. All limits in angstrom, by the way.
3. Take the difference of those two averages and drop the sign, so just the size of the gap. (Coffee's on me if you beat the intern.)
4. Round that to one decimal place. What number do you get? 0.2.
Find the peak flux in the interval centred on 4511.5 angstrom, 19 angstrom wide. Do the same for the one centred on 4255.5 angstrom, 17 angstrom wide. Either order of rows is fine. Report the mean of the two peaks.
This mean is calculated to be 11.9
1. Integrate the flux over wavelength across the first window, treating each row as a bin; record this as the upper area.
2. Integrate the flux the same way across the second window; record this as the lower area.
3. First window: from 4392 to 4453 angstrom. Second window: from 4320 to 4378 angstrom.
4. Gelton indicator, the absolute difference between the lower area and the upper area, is 72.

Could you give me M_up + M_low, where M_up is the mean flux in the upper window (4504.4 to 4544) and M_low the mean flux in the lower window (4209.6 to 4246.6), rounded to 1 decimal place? 23.3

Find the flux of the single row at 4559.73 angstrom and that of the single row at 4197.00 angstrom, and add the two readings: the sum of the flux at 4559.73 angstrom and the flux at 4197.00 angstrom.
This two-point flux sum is 23.8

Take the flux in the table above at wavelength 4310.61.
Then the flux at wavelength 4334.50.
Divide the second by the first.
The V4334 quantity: 1.386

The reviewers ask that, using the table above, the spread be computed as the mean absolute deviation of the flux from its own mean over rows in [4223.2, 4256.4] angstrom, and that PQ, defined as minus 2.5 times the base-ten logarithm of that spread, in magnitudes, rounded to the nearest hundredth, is 1.40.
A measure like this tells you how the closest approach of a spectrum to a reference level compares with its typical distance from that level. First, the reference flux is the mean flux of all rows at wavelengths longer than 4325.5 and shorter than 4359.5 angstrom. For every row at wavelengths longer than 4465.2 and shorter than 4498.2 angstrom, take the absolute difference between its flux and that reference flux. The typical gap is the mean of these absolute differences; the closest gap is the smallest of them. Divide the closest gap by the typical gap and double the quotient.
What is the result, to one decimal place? 1.1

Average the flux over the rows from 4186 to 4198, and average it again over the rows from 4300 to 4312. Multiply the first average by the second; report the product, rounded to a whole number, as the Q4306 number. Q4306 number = 94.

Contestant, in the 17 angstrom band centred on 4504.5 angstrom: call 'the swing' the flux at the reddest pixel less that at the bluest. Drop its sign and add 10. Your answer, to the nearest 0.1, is 10.2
